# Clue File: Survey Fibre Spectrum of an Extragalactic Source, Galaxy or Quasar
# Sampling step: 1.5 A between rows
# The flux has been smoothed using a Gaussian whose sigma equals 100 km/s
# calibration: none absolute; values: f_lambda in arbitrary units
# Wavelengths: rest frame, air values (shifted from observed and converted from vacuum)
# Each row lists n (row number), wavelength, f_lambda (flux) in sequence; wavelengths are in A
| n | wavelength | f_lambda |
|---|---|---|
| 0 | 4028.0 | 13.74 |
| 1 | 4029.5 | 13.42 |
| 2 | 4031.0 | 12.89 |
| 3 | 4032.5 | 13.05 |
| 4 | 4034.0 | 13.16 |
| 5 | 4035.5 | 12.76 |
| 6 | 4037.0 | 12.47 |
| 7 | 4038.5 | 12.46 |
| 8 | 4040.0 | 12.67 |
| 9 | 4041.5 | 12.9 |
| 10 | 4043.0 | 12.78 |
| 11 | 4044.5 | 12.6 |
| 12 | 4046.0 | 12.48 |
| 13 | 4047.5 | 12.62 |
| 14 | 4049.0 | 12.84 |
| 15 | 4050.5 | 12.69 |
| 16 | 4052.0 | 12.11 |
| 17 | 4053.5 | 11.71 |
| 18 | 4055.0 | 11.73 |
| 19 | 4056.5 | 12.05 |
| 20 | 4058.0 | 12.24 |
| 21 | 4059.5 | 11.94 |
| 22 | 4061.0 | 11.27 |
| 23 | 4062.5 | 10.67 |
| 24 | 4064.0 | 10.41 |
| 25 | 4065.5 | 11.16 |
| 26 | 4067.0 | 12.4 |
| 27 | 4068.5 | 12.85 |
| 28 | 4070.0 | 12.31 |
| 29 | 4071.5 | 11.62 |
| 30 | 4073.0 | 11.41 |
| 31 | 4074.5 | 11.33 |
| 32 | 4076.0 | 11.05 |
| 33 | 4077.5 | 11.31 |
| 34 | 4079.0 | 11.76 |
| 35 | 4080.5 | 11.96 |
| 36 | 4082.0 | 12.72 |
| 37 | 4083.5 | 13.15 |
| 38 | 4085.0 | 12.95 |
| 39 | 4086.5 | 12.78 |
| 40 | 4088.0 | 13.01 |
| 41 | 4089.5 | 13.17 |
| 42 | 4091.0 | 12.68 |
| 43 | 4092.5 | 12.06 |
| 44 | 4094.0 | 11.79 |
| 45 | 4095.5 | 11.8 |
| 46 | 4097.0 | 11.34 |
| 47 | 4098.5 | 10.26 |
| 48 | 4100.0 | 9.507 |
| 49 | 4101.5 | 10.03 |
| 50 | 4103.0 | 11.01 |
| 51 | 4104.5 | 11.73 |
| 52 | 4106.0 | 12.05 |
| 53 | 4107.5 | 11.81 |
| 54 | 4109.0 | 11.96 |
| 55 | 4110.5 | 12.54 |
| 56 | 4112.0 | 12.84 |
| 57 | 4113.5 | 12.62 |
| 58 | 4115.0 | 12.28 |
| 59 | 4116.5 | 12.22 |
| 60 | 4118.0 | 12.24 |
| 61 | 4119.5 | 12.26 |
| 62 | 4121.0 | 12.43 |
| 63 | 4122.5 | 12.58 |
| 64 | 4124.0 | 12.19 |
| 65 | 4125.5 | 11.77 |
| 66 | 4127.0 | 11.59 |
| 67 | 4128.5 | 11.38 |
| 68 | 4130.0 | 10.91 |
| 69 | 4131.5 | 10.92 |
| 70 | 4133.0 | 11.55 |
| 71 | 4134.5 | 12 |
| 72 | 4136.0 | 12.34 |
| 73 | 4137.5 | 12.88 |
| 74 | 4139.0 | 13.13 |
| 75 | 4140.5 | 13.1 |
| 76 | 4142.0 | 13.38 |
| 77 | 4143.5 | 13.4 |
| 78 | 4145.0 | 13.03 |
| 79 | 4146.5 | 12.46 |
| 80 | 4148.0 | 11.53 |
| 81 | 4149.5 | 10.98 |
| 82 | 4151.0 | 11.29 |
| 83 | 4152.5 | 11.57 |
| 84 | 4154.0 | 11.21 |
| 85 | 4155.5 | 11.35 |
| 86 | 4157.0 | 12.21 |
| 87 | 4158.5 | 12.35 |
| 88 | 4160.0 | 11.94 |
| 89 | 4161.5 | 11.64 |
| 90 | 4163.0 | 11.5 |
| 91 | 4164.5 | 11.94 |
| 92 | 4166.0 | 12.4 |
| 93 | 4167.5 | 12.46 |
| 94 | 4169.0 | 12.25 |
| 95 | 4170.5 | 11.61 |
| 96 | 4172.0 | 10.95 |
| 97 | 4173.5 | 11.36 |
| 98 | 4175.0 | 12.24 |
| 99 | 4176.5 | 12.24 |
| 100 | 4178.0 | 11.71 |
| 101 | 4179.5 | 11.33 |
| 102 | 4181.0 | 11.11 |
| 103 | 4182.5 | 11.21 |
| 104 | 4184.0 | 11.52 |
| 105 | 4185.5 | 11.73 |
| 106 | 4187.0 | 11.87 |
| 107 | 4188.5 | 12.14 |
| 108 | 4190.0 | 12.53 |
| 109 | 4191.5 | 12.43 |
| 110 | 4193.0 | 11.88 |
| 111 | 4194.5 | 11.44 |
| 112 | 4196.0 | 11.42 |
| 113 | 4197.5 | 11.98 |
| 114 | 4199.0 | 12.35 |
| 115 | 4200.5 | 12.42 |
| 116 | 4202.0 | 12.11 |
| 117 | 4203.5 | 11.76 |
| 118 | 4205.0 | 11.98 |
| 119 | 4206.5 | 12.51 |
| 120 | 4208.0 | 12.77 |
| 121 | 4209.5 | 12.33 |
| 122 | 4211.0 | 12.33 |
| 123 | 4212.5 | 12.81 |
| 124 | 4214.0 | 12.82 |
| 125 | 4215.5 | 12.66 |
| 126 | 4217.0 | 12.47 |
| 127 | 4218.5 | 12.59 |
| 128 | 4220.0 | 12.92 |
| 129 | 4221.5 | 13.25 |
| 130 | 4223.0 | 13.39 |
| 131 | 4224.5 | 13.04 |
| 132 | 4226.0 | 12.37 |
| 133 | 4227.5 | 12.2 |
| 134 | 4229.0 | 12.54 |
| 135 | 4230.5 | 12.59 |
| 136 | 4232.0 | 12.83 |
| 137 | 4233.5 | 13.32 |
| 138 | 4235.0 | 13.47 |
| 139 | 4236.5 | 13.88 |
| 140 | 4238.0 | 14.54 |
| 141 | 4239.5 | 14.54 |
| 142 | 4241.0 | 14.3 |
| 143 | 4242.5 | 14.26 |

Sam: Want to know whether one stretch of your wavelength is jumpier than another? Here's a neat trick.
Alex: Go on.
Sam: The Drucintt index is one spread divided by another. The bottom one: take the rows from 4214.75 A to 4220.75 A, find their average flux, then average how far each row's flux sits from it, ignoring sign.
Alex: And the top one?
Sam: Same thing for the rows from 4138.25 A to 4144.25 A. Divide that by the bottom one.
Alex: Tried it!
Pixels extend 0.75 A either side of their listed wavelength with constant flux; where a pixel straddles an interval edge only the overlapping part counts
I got 1.1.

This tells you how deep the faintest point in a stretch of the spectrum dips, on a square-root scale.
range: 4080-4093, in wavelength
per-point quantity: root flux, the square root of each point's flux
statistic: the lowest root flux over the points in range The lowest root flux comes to 3.46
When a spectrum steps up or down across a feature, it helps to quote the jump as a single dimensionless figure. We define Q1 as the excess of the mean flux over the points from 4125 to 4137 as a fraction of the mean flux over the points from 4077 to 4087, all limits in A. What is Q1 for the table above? -0.07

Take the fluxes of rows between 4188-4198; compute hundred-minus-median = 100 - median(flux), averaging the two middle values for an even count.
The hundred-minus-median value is 88.0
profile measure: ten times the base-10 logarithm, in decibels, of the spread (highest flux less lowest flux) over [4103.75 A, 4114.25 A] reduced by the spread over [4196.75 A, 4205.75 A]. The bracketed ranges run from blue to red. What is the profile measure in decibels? -3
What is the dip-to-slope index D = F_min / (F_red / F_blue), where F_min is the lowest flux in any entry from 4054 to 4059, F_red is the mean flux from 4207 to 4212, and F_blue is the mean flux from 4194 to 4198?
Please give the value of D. 10.9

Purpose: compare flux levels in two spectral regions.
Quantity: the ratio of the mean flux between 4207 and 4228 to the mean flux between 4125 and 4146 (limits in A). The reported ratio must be 1.038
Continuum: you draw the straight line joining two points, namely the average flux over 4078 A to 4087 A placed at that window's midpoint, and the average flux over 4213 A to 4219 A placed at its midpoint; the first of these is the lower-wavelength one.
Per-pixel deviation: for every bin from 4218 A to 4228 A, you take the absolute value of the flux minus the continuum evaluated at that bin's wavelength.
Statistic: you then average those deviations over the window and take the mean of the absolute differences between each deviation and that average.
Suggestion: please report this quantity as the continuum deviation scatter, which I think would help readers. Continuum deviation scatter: 0.17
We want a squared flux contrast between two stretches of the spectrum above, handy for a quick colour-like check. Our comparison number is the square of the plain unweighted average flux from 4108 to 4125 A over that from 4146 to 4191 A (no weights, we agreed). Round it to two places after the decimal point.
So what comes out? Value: 1.11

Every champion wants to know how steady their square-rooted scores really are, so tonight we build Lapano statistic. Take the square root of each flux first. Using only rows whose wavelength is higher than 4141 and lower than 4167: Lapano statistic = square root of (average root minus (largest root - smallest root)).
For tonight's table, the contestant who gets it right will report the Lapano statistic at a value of 1.77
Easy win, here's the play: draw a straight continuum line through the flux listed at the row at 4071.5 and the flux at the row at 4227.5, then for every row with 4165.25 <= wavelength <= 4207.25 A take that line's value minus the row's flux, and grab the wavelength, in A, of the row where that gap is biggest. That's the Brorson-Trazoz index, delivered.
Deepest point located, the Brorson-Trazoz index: 4172.0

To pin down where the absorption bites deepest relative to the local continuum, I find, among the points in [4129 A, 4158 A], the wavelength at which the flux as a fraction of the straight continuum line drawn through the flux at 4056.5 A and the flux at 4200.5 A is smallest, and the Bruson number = 4130.0 A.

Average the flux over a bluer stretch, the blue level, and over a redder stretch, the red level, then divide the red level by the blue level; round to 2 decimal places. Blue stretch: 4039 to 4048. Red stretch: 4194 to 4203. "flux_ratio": 0.94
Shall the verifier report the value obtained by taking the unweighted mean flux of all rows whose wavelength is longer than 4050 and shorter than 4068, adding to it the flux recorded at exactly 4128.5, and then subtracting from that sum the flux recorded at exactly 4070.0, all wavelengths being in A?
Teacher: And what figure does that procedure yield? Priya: 10.8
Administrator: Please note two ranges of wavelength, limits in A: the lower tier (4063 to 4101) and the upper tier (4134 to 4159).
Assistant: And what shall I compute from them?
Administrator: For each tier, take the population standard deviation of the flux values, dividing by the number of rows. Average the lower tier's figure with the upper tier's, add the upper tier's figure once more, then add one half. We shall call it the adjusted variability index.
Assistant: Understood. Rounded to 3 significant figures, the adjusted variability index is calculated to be 2.16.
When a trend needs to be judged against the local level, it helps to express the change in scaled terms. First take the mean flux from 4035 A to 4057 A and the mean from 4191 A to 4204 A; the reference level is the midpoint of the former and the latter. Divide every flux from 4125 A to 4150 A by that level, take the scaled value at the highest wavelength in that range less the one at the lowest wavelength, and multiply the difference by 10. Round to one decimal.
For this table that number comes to -0.6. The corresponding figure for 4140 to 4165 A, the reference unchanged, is -0.9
